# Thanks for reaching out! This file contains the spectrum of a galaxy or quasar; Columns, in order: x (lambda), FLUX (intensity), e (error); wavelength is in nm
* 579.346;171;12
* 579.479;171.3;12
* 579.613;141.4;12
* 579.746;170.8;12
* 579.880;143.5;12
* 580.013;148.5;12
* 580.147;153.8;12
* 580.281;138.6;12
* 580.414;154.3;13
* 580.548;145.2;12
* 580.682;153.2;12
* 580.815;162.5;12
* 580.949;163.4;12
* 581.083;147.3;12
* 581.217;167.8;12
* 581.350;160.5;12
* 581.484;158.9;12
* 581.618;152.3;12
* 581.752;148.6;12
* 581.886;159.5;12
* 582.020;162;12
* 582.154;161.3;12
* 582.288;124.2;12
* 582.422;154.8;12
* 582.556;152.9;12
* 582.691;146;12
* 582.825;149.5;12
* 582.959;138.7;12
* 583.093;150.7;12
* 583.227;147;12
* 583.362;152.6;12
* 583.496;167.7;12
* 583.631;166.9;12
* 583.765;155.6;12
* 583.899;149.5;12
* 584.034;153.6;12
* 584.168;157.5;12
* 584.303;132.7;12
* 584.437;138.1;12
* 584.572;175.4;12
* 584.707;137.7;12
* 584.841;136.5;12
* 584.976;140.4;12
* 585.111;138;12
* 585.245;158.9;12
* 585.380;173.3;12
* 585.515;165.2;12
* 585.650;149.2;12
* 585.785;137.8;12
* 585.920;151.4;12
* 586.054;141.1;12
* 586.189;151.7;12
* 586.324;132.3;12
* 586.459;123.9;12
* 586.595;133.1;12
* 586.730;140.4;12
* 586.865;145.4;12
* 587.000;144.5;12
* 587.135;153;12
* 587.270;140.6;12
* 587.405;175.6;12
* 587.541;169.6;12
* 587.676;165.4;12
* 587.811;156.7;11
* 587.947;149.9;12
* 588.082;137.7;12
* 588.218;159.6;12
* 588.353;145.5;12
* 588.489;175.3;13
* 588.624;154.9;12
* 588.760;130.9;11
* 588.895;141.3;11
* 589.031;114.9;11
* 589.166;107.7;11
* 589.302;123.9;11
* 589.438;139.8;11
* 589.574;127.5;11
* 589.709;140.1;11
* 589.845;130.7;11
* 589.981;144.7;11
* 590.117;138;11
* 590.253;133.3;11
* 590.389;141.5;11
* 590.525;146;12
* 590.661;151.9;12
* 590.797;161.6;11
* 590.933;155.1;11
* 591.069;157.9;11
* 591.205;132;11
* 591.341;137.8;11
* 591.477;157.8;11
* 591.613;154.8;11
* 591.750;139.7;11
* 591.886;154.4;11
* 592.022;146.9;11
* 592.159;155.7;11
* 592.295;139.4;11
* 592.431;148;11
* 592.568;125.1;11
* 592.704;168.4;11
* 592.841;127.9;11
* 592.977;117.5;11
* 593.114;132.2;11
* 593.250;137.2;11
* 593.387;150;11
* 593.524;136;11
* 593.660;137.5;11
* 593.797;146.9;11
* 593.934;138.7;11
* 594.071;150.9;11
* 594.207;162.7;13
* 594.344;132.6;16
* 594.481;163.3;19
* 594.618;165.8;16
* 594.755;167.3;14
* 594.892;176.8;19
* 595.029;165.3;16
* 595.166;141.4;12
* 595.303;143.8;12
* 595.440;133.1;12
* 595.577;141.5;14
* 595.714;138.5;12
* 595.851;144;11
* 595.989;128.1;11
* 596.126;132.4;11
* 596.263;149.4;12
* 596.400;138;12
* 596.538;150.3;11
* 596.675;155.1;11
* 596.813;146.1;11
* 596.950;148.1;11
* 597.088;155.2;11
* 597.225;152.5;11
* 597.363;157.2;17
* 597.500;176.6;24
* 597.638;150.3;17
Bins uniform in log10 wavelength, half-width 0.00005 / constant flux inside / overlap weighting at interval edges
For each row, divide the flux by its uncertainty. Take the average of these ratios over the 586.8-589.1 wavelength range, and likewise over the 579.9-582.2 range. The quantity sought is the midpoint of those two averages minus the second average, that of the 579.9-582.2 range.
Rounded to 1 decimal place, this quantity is -0.1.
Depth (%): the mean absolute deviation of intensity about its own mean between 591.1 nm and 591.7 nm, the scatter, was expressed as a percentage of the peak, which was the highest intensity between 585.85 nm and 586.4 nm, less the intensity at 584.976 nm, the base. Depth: 95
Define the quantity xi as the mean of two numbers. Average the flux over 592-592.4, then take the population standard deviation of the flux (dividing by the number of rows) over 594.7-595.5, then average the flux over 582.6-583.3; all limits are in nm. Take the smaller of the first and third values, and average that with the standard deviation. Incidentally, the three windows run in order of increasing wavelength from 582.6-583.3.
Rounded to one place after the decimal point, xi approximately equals 81.2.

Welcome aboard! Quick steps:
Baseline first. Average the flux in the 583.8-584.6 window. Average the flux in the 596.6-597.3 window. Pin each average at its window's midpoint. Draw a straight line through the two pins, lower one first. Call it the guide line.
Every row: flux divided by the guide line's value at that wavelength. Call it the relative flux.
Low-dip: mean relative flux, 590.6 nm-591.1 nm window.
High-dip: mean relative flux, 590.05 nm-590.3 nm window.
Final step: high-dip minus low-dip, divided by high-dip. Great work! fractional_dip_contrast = -0.15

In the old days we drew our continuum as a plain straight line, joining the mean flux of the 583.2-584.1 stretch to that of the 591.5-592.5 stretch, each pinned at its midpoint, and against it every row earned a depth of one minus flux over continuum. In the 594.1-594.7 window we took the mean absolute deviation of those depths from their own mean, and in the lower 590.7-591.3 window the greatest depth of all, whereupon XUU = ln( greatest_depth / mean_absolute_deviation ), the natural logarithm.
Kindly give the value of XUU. 0.4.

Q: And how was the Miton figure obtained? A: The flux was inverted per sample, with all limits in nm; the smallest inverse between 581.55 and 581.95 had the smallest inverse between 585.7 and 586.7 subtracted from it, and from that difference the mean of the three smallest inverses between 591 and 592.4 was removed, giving -0.0067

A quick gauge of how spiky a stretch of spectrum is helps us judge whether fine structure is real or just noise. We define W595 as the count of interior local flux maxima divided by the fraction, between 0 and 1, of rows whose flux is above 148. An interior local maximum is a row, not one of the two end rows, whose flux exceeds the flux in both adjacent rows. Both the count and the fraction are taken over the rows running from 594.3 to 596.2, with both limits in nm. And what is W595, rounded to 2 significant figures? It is 11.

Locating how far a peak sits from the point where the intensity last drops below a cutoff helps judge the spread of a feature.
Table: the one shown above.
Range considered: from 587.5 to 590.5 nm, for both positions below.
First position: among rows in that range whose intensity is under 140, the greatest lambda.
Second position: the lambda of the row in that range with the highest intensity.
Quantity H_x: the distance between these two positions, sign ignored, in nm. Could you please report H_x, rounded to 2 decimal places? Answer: 1.76 nm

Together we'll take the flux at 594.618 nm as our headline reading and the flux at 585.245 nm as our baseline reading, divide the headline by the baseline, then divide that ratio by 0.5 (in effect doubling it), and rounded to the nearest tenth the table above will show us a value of 2.1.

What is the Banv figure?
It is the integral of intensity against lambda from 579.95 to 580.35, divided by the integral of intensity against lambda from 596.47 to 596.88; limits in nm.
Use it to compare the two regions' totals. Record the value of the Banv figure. 0.95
